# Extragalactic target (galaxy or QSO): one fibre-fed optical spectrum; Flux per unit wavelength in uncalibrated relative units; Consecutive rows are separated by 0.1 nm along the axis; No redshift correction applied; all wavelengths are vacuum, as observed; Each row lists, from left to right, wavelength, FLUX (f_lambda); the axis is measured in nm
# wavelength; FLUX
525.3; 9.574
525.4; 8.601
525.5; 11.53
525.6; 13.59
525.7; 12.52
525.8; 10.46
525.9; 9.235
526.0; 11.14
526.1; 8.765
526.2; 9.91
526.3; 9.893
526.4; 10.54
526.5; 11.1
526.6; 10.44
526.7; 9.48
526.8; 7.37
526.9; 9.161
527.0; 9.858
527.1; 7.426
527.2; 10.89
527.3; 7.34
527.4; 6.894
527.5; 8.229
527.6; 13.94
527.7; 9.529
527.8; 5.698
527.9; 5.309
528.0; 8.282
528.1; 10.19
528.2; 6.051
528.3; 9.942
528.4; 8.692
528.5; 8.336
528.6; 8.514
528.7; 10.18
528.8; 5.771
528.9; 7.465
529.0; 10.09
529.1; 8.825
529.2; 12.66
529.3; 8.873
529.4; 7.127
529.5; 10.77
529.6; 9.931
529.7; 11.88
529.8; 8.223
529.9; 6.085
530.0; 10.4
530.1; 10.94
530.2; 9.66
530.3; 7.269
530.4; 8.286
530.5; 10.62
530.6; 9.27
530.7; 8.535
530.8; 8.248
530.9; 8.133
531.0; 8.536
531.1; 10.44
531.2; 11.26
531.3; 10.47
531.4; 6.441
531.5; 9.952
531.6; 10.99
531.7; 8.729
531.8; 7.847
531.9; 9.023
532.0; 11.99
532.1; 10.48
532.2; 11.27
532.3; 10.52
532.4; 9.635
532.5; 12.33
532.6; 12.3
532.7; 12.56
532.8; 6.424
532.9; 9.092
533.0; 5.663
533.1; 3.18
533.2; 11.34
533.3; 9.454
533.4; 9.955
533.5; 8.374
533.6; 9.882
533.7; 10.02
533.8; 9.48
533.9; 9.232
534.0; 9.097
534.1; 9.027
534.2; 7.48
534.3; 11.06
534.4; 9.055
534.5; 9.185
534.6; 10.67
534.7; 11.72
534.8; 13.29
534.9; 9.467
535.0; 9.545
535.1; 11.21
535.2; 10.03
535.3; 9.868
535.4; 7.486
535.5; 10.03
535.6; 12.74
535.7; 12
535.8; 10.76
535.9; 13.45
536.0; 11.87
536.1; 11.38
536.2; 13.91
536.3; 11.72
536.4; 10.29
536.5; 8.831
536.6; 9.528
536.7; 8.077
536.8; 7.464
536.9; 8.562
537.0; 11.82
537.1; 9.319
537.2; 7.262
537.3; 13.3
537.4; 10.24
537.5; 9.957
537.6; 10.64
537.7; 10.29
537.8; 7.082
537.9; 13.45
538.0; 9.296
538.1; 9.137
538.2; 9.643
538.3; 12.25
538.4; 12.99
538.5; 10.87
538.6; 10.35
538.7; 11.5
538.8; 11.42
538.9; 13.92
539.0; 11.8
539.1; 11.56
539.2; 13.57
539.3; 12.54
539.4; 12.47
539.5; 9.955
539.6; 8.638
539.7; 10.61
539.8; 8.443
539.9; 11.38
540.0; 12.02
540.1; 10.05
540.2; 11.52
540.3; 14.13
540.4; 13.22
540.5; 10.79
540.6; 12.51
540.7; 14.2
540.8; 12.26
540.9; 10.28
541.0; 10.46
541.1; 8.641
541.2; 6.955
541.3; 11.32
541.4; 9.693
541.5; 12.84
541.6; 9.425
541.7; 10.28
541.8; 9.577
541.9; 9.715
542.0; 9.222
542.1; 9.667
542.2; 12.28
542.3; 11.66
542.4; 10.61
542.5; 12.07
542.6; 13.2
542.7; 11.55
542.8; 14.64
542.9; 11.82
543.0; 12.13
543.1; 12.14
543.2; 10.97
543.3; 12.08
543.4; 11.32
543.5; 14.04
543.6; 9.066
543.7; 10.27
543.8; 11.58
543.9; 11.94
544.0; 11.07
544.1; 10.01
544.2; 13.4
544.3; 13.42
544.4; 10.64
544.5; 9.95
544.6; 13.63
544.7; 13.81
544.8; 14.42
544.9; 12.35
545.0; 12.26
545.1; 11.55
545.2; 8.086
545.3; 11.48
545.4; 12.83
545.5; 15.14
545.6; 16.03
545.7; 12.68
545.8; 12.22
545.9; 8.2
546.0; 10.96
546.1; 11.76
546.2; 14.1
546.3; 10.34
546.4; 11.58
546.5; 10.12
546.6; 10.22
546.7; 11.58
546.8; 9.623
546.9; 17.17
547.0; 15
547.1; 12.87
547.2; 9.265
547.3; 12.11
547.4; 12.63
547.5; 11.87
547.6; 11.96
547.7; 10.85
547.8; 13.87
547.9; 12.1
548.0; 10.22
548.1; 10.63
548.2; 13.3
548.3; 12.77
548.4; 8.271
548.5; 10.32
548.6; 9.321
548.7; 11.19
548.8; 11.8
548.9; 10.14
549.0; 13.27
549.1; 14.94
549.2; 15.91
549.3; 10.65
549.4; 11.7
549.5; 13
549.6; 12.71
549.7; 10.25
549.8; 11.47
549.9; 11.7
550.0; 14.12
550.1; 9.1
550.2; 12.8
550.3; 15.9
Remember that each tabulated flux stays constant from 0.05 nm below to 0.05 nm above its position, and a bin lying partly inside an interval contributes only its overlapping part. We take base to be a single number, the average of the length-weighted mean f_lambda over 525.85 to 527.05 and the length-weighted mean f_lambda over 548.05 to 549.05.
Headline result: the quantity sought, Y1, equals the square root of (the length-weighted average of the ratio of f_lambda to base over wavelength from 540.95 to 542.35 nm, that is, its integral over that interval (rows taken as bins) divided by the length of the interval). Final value 0.99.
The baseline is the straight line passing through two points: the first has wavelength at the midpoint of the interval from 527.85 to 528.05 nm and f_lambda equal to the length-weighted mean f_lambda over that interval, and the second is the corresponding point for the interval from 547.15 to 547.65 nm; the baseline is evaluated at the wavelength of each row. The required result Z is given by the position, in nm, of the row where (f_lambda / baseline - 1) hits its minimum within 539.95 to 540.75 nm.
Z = 540.1 nm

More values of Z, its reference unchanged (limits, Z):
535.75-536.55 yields 536.5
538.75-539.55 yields 539.5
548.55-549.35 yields 548.6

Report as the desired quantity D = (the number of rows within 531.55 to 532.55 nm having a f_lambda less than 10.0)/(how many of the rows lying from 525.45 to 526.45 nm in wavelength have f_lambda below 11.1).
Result 0.7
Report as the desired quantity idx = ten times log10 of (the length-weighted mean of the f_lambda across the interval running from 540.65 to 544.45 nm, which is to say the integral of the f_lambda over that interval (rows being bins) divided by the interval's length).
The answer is 10.5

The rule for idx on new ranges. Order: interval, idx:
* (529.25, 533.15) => 9.7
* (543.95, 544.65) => 10.7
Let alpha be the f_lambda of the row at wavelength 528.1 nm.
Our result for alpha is 10.19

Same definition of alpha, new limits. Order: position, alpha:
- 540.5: 10.79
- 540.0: 12.02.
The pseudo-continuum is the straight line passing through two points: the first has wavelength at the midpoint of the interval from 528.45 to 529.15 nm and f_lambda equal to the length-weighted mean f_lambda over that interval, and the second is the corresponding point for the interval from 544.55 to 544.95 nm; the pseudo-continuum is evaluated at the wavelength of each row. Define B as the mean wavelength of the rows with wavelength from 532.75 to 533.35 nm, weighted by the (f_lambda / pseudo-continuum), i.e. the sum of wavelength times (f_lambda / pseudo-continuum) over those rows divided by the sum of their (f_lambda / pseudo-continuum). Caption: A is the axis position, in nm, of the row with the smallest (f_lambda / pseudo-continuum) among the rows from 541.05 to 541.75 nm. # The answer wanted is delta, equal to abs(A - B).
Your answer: 8.13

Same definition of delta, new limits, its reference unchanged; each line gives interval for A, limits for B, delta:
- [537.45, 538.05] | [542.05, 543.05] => 4.76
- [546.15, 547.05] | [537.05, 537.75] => 9.39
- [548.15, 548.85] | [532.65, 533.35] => 15.41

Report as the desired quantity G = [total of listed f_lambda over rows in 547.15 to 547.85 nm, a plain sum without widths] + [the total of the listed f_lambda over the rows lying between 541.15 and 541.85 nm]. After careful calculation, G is 153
